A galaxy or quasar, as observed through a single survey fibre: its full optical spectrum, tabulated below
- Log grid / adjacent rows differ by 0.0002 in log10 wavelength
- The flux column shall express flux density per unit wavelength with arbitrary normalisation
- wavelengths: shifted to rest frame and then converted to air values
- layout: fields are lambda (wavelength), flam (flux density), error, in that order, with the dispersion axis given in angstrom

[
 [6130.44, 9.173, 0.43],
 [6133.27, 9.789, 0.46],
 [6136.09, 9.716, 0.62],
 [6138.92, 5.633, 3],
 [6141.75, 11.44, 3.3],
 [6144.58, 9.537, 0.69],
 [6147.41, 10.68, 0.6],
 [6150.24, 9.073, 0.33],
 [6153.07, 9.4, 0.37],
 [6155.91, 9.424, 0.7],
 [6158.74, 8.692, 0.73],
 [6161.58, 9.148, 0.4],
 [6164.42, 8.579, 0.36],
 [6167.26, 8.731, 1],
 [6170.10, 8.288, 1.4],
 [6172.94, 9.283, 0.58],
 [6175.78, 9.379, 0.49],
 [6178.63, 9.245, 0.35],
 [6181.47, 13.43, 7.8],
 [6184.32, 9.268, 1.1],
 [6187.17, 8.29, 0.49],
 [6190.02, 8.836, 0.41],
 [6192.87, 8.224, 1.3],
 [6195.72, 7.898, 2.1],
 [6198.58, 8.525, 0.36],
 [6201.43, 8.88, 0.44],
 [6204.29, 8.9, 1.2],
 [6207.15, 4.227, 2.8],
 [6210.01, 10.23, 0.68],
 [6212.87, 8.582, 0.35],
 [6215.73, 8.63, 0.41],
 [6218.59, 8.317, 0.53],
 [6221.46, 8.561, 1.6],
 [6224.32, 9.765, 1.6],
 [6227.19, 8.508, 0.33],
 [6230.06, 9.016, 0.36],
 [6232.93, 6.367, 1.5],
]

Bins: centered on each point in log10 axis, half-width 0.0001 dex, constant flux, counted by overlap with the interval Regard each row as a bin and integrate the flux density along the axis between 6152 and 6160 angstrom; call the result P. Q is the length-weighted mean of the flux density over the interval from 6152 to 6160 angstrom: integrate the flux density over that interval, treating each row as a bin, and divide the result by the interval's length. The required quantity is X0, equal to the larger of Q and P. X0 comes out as 73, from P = 73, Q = 9.2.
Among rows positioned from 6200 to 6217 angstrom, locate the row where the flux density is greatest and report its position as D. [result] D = 6210.01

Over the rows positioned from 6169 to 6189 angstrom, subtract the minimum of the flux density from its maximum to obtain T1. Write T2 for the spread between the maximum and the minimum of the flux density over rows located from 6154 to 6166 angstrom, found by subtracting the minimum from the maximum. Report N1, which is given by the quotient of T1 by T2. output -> 6.09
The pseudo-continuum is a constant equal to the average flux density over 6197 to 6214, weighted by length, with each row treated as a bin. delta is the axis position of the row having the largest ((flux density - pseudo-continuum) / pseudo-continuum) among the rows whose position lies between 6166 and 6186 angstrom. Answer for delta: 6181.47 angstrom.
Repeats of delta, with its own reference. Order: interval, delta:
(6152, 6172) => 6155.91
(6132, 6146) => 6141.75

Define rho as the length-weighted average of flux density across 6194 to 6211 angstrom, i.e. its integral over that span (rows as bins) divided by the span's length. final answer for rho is 8.1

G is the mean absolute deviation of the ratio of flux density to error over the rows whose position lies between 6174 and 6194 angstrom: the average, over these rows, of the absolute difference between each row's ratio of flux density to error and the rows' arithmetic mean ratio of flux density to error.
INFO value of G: 7.6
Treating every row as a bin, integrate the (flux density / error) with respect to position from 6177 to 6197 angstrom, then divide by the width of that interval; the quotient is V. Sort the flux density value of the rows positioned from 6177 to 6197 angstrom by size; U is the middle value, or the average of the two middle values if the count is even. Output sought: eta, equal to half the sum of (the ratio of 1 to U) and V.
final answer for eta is 6.2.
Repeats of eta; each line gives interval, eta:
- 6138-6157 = 7.6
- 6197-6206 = 8.2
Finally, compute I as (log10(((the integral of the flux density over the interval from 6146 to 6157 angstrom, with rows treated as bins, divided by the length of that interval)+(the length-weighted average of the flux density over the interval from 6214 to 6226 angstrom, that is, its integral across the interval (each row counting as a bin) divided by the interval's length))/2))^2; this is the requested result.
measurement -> 0.931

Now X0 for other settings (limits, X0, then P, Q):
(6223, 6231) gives 73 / 73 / 9.1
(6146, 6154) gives 78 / 78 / 9.7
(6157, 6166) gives 79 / 79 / 8.8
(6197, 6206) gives 77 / 77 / 8.6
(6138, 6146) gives 73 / 73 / 9.1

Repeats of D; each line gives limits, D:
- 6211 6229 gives 6224.32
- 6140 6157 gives 6141.75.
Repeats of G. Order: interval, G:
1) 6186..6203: 6.9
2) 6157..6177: 5.7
